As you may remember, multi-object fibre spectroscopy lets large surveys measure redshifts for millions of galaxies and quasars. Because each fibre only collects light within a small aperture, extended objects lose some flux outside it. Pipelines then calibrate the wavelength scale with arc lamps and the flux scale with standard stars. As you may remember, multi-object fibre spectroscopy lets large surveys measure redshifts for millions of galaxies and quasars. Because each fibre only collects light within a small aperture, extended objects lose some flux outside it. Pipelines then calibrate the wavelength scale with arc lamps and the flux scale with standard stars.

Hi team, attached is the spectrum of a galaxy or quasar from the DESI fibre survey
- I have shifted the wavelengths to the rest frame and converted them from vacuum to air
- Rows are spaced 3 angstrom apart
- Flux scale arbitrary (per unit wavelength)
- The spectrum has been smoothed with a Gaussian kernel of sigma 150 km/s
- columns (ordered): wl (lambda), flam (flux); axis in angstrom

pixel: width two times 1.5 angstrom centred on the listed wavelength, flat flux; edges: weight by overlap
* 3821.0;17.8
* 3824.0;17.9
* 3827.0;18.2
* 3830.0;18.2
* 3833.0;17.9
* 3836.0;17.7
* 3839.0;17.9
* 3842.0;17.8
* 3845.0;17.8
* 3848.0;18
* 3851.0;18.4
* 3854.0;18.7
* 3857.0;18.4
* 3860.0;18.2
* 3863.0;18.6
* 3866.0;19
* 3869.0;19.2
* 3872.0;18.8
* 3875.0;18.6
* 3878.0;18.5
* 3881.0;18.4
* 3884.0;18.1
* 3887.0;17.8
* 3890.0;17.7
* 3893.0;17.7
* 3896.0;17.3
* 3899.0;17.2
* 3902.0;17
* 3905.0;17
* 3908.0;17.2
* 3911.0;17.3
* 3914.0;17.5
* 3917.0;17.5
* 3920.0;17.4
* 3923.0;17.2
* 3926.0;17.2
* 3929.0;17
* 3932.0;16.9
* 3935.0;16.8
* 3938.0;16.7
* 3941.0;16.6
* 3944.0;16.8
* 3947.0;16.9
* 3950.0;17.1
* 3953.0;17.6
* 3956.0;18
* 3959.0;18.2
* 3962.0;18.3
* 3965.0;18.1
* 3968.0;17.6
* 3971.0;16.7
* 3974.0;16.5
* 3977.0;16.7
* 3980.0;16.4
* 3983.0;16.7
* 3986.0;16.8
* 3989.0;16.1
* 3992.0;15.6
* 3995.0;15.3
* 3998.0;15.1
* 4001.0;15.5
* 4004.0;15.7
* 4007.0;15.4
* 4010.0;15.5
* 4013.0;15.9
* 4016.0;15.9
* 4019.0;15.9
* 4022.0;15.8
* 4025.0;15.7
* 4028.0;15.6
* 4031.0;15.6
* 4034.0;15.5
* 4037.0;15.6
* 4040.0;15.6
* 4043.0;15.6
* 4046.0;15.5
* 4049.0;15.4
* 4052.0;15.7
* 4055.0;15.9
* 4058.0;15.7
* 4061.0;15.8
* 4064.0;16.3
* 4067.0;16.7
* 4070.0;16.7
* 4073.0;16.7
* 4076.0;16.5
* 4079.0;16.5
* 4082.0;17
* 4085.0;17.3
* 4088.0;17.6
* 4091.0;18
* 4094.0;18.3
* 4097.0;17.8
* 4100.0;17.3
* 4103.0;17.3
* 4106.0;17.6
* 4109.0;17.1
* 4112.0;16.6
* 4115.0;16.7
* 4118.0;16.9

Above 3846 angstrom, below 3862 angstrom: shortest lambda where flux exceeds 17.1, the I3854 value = 3848.0 angstrom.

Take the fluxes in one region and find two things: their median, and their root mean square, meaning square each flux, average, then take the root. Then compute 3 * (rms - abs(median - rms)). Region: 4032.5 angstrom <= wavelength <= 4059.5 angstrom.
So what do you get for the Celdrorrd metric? 47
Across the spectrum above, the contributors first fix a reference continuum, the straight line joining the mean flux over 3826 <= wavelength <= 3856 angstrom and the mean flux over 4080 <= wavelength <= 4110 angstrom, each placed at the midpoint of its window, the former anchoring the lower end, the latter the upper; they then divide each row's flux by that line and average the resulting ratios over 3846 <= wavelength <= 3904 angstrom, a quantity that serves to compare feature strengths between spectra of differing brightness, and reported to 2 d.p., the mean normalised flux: 1.01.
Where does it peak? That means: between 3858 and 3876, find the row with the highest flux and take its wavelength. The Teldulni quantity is 3869.0 angstrom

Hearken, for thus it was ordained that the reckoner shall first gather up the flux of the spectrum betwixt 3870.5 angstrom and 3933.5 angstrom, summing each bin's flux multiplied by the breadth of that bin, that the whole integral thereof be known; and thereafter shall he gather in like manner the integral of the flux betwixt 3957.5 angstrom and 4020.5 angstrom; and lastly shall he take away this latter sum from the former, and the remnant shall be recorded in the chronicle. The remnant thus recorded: 76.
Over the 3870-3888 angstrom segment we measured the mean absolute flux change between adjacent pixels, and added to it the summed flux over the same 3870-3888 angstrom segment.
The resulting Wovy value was 110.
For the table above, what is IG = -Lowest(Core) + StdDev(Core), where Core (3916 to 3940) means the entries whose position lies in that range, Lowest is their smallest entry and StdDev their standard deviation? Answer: -16.4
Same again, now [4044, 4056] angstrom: -15.2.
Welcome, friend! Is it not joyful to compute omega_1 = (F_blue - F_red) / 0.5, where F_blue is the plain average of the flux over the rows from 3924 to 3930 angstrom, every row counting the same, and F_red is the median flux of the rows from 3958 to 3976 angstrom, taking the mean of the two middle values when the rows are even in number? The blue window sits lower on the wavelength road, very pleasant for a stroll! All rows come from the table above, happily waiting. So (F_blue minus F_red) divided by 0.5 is -1.5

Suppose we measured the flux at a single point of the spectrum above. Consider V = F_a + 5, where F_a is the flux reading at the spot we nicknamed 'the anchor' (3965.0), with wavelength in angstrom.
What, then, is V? 23.1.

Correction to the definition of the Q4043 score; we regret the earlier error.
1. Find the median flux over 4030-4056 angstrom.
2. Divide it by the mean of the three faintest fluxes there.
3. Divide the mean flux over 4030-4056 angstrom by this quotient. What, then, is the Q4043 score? 15.5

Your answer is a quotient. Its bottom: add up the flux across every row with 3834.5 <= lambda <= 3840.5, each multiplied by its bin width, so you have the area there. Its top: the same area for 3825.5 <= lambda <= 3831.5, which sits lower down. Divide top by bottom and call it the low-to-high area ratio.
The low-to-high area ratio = 1.02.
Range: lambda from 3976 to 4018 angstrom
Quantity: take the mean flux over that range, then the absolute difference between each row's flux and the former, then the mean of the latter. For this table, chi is 0.5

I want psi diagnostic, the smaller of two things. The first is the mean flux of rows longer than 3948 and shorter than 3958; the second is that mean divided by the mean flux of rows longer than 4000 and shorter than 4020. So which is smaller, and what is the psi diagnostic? 1.12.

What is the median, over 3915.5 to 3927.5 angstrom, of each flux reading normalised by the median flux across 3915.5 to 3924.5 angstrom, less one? -0.006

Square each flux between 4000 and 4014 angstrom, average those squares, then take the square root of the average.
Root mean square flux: 15.6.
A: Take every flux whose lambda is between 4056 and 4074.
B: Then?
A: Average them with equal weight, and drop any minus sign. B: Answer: 16.3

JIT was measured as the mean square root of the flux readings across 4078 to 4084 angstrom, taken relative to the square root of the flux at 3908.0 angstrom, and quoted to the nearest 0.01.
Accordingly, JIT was 0.99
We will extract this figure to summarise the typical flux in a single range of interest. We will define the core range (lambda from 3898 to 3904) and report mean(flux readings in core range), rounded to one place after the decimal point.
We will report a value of 17.1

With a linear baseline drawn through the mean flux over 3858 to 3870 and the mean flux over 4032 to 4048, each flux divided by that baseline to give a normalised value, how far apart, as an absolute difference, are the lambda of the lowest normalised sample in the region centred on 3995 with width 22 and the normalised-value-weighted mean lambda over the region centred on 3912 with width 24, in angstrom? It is 85.4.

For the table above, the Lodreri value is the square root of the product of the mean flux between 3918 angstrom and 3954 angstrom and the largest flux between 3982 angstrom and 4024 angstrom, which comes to 16.9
